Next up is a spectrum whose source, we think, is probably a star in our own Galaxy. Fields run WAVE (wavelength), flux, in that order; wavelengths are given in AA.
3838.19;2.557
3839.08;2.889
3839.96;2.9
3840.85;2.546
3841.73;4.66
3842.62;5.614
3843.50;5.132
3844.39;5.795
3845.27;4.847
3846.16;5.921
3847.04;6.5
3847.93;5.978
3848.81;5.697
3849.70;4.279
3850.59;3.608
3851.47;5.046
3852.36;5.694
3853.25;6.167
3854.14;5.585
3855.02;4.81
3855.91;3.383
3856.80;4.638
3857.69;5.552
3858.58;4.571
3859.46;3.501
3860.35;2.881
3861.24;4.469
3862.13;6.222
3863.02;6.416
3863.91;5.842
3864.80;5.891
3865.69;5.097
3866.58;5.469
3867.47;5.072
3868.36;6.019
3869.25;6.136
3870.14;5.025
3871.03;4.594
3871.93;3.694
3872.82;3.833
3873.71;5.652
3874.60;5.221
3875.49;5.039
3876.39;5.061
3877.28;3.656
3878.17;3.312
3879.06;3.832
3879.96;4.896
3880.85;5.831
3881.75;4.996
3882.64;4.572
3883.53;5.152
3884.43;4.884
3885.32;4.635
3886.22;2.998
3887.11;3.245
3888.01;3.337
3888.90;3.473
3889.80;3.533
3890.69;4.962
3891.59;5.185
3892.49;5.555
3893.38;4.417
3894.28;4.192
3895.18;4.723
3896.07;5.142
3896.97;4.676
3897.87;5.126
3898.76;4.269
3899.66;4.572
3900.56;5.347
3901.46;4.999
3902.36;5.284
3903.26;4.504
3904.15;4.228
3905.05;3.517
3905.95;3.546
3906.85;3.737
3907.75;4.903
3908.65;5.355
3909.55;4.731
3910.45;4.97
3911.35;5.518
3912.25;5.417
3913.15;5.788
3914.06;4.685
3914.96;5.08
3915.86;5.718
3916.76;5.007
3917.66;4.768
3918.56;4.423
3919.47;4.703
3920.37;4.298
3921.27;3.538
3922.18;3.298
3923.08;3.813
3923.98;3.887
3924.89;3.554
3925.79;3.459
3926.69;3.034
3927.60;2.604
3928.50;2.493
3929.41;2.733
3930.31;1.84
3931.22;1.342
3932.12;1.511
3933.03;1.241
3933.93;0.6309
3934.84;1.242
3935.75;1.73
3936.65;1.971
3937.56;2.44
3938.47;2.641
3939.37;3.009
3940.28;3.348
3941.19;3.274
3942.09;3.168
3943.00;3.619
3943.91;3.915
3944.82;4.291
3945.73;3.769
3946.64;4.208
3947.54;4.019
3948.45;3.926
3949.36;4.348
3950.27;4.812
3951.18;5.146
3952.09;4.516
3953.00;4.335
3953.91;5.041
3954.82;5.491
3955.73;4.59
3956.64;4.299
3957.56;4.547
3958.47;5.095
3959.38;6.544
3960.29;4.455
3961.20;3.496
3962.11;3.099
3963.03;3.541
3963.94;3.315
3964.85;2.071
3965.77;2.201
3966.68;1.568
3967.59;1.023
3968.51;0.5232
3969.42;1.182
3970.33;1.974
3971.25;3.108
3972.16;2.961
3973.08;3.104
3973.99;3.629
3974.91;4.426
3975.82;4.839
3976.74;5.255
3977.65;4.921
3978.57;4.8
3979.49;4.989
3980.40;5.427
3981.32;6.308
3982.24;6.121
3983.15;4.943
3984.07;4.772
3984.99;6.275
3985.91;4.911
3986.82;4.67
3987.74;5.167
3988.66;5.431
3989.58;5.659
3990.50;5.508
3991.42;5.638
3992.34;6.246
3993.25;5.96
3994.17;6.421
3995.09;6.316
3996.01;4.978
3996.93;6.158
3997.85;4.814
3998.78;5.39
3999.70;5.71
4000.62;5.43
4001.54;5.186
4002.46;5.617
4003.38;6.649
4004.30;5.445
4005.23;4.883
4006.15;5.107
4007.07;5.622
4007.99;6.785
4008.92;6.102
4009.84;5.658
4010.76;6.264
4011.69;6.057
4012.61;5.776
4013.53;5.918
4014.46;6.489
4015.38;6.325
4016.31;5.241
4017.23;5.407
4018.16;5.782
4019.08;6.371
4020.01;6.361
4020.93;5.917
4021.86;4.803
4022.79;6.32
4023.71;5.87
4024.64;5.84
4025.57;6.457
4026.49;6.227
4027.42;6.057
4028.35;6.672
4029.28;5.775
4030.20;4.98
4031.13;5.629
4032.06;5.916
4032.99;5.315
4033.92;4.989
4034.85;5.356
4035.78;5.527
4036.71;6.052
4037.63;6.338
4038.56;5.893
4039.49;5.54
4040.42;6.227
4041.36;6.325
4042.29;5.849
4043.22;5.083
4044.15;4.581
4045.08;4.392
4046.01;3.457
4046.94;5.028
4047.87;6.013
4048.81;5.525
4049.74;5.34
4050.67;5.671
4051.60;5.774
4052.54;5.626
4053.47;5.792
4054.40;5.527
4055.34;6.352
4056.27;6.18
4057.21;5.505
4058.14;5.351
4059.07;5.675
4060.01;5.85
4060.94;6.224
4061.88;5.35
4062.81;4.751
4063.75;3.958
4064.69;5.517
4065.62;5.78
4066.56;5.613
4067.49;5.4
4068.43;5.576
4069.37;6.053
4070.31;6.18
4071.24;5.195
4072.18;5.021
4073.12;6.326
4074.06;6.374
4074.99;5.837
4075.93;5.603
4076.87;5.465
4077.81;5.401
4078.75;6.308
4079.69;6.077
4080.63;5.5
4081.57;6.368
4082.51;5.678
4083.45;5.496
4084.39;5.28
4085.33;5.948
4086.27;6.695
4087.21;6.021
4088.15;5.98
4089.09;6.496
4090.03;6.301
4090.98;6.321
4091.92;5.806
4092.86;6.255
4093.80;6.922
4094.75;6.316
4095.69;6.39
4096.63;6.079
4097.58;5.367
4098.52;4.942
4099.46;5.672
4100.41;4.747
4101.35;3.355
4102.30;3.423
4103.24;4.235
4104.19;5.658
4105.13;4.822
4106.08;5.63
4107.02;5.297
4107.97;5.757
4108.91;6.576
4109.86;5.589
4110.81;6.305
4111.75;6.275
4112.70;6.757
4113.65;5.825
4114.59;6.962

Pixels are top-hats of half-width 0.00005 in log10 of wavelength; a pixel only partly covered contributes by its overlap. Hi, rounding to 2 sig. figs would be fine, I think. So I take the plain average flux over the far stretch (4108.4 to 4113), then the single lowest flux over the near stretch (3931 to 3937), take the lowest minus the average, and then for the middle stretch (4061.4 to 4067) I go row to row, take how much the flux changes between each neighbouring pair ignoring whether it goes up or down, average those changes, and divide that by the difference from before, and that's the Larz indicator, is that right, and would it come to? -0.12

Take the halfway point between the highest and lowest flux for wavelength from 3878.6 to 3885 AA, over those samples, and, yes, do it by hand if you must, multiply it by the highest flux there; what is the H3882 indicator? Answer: 28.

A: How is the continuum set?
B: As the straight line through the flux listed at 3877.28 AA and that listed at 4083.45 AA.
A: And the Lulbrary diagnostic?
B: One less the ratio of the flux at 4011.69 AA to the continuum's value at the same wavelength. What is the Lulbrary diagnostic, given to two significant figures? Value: -0.25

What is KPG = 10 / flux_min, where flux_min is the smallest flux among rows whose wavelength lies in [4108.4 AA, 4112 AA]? 1.8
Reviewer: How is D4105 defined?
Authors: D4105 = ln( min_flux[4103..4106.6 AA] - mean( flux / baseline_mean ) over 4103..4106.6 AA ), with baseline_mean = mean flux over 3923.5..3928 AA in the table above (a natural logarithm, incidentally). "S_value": 0.99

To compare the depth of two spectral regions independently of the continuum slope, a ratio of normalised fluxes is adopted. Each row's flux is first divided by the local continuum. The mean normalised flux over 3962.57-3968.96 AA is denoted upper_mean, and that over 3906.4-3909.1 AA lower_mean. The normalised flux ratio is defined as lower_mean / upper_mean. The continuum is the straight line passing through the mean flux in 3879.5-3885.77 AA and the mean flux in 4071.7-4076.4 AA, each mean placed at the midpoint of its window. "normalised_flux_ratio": 2.4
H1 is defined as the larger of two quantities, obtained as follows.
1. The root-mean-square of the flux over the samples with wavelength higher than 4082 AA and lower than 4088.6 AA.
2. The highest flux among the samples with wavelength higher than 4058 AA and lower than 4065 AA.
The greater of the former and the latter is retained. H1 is 6.2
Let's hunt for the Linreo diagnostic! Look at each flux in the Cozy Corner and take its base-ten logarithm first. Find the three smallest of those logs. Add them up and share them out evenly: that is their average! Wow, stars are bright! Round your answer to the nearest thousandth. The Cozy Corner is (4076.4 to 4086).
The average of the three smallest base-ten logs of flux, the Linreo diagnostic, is 0.731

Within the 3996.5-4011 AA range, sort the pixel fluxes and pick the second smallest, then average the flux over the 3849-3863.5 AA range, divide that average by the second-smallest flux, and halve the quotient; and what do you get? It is 0.49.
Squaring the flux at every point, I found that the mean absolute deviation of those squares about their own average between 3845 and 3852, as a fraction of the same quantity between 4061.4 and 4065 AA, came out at 1.6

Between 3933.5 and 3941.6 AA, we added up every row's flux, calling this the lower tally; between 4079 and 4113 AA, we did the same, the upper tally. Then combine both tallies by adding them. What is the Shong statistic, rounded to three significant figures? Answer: 227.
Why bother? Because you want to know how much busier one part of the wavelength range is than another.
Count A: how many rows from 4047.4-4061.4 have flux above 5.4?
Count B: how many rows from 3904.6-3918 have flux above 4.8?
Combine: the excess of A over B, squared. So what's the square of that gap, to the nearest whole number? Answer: 16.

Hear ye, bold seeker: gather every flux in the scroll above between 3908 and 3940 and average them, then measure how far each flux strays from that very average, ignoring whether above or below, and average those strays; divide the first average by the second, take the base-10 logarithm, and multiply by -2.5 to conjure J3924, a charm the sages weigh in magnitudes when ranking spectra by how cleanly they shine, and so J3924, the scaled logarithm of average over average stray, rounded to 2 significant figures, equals -1.1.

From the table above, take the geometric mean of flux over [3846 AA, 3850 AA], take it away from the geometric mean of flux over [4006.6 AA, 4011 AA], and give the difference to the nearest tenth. 0.5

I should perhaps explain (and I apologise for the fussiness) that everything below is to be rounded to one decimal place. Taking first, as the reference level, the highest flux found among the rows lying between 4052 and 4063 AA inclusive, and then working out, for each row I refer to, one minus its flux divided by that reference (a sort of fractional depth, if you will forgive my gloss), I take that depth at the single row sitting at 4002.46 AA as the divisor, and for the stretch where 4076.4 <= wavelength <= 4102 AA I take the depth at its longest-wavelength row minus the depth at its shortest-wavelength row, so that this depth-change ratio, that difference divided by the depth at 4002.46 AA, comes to 2.9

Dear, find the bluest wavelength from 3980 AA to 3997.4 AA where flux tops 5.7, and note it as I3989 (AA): 3981.32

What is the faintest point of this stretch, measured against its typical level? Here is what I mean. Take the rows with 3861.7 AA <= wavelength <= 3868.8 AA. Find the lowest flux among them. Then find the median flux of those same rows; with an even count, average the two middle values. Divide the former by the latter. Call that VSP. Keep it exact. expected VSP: 0.86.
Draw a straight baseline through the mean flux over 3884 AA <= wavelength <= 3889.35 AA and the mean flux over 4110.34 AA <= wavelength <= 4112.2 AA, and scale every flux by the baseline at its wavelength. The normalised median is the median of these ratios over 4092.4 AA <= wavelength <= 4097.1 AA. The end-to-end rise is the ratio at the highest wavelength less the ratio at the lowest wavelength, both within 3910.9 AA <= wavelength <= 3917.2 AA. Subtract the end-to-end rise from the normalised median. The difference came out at 1.18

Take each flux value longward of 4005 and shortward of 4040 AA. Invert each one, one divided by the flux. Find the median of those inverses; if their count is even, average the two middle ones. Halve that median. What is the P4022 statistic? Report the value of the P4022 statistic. 0.085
